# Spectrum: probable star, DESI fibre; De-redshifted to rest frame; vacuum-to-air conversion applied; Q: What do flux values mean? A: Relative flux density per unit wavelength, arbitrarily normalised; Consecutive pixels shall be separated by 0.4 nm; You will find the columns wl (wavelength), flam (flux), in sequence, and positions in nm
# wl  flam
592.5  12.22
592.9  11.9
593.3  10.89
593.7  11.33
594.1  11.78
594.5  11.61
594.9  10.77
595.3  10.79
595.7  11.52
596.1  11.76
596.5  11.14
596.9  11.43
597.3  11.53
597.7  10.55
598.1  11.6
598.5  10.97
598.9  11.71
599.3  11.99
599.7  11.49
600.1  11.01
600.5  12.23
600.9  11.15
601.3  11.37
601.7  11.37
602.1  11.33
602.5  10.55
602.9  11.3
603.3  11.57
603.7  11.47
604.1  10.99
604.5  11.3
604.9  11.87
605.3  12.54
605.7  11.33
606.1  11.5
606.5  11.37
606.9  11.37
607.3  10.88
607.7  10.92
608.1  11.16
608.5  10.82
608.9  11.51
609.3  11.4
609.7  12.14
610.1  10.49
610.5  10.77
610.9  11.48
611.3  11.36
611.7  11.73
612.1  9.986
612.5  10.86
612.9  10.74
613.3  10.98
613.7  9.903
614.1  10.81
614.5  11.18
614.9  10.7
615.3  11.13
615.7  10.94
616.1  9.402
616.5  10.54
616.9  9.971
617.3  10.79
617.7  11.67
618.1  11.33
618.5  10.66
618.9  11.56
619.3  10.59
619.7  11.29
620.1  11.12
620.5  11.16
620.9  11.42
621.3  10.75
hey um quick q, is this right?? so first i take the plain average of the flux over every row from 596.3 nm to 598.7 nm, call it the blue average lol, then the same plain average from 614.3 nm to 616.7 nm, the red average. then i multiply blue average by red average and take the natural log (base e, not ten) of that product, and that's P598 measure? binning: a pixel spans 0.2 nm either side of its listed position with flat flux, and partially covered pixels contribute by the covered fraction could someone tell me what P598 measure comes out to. 4.78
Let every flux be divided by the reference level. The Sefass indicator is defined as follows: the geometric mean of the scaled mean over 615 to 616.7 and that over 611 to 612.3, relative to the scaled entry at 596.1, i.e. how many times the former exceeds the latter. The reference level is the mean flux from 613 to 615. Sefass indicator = 0.92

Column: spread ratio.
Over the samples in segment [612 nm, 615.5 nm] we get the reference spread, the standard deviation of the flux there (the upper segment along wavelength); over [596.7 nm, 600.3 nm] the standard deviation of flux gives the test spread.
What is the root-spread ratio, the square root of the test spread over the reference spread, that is 0.98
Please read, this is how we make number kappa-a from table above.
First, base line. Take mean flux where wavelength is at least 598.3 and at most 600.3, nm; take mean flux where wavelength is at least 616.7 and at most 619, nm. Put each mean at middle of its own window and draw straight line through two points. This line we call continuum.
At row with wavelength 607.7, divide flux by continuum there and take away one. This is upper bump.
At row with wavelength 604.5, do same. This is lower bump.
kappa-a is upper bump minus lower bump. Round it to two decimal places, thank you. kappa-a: -0.03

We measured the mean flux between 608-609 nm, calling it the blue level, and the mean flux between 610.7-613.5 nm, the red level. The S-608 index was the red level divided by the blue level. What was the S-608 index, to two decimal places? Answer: 0.99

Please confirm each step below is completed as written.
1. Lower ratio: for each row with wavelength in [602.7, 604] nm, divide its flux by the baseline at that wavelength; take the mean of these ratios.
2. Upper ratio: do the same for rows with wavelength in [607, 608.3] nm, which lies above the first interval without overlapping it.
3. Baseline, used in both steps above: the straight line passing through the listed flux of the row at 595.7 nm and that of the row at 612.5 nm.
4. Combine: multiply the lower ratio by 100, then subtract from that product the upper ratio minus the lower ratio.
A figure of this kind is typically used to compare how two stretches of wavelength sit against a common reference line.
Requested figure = 102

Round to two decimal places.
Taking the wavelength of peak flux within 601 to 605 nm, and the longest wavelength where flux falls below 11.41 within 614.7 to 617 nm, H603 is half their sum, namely 610.90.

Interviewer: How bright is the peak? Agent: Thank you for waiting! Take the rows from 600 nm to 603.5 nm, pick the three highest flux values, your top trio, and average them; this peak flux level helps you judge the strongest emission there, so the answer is 11.7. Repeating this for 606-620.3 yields 11.8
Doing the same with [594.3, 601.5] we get 12.0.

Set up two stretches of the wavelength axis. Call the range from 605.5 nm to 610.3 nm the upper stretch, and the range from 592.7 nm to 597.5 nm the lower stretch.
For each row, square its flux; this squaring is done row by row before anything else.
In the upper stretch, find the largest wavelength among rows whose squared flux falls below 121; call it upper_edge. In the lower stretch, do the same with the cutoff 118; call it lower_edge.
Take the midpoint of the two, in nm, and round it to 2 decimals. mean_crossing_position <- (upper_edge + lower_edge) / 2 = 602.70 nm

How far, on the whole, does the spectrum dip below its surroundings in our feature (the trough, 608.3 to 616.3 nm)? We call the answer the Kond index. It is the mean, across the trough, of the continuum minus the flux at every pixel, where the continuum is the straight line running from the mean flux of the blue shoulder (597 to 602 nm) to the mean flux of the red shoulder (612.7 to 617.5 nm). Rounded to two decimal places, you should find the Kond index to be -0.18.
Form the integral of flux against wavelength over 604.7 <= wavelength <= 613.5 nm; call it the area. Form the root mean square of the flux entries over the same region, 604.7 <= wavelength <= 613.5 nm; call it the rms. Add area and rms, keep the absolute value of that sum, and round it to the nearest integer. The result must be 110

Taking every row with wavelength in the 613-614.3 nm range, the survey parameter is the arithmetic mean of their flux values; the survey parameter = 10.6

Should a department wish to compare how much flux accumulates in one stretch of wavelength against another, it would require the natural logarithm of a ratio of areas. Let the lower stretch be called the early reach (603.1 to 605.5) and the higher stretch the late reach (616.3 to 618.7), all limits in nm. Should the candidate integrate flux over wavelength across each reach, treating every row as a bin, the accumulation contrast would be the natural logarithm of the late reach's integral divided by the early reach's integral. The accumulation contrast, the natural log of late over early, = -0.071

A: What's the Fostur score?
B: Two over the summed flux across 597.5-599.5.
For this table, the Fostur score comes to 0.035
